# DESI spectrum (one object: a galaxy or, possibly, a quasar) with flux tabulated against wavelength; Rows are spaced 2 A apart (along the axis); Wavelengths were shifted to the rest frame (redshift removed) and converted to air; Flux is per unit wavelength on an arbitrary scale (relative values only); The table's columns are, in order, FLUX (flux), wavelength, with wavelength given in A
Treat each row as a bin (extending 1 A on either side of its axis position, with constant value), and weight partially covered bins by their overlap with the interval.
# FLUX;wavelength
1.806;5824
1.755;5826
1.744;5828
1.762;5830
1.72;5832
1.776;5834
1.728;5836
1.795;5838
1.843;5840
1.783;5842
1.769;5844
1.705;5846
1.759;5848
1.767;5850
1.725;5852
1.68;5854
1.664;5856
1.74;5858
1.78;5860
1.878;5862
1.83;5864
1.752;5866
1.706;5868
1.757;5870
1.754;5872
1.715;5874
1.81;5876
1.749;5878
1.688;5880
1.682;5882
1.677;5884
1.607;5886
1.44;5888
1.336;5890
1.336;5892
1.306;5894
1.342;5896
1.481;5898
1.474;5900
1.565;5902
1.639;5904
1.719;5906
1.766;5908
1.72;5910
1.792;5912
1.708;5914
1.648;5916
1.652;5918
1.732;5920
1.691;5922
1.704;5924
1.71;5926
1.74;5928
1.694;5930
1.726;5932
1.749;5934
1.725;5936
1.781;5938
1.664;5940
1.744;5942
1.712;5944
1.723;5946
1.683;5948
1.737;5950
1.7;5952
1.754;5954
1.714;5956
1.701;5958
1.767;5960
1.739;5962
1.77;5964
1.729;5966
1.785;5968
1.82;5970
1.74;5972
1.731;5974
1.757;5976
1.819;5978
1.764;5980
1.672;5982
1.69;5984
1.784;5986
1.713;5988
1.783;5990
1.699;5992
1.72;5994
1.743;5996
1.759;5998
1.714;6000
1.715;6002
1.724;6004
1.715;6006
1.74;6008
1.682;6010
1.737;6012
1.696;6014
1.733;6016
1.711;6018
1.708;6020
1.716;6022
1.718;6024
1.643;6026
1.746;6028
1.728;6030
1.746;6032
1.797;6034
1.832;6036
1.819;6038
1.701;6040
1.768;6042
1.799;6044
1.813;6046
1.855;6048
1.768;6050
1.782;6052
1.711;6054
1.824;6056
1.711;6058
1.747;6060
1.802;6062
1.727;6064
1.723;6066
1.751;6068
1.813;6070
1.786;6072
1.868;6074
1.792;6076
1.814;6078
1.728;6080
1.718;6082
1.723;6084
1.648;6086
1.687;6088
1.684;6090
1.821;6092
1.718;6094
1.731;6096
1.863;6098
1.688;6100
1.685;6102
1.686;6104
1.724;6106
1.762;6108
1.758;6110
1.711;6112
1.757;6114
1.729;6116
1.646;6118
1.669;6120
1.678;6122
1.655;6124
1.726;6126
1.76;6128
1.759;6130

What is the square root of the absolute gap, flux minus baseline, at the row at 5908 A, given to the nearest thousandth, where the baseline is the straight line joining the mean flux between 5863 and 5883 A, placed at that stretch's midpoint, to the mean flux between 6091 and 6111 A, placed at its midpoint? 0.148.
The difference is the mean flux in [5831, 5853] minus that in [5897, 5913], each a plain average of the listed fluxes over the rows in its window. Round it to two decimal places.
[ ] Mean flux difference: 0.12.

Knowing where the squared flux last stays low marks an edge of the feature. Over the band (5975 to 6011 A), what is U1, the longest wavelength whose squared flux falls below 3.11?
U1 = 6010 A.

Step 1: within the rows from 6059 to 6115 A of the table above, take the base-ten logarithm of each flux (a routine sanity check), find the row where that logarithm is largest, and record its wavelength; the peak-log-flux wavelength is 6074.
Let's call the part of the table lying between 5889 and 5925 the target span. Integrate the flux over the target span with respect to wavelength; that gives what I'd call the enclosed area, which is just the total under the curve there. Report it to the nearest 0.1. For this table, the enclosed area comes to 57.2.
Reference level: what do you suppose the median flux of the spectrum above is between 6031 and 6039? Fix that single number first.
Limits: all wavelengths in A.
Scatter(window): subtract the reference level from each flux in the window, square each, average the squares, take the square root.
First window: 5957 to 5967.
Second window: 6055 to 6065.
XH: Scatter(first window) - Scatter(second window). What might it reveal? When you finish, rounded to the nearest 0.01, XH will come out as 0.01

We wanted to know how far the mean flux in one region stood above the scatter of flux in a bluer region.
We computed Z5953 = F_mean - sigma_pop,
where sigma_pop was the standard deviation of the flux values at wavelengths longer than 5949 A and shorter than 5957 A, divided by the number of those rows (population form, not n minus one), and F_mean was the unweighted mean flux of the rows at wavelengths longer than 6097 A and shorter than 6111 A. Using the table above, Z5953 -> 1.72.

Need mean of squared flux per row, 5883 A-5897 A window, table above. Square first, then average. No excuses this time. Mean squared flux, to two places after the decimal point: 2.08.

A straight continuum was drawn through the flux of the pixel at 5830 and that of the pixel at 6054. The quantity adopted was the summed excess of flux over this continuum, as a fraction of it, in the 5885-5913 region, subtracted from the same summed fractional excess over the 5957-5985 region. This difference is 1.8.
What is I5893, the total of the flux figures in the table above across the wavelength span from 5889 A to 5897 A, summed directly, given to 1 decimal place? 5.3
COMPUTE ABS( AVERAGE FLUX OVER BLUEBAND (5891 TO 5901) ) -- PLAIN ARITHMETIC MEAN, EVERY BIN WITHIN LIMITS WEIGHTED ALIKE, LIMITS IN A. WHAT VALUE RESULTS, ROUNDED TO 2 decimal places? 1.39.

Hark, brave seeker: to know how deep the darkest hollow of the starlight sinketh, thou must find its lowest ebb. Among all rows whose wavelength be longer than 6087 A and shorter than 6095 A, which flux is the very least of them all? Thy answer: 1.684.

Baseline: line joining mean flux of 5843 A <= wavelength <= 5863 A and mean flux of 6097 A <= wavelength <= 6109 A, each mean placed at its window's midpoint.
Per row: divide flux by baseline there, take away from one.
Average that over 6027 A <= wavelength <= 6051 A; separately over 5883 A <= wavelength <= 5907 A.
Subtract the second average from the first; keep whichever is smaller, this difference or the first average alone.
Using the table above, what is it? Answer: -0.169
